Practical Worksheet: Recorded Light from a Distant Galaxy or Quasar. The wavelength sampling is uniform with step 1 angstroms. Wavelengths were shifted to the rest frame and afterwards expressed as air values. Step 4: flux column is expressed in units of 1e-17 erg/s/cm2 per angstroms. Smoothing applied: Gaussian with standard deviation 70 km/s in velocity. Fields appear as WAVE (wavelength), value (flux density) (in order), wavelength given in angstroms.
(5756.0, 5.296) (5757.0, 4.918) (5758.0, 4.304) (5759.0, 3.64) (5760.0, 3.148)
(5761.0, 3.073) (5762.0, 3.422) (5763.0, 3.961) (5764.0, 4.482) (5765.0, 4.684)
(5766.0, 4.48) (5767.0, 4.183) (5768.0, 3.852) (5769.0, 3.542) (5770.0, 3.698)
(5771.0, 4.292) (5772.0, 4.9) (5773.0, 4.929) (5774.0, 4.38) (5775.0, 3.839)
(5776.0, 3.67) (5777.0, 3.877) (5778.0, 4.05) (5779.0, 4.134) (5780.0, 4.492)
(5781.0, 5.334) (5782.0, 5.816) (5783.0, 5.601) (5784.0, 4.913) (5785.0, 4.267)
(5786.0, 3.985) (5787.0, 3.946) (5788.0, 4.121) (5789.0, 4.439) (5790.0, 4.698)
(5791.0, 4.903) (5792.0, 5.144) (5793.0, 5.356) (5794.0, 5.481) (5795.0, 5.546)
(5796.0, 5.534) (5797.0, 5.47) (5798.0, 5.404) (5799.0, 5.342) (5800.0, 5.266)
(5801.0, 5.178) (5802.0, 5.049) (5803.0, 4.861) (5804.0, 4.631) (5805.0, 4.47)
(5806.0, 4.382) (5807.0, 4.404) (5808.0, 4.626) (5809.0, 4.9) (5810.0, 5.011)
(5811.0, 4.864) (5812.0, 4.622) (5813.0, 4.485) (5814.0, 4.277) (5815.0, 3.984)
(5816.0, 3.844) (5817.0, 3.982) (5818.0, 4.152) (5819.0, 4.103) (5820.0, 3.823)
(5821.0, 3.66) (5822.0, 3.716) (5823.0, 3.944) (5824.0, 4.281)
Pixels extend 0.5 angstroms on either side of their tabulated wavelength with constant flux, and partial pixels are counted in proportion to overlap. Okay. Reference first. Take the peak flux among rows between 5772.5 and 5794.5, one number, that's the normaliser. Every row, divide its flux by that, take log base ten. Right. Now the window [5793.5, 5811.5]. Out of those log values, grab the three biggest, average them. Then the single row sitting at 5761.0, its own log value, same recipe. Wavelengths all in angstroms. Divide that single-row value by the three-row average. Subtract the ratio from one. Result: -11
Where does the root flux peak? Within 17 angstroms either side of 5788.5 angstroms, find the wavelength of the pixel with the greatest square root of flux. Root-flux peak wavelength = 5782.0 angstroms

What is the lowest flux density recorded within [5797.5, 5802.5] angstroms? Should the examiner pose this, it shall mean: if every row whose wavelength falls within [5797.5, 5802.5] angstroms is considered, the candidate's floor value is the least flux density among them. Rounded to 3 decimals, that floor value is 5.049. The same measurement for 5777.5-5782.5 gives 4.050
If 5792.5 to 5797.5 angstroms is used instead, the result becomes 5.356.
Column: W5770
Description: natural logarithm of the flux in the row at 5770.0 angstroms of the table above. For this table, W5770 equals 1.31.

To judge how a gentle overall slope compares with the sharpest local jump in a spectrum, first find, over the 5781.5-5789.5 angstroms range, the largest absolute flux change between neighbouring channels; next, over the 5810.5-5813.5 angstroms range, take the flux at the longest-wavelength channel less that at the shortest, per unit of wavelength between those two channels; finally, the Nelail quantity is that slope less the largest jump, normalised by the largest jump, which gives -1.28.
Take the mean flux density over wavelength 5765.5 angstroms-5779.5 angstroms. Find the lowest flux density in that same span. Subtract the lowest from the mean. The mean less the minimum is 0.59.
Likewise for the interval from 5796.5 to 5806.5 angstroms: 0.62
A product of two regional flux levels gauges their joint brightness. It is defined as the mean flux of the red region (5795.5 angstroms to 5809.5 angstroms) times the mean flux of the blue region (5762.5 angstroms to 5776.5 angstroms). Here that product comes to 20.9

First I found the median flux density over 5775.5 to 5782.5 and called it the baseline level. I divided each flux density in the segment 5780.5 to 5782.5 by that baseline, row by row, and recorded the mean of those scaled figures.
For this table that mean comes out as 1.35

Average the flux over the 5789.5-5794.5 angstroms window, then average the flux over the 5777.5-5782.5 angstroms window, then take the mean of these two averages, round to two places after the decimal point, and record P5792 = 4.94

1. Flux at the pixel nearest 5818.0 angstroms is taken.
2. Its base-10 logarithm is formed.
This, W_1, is 0.62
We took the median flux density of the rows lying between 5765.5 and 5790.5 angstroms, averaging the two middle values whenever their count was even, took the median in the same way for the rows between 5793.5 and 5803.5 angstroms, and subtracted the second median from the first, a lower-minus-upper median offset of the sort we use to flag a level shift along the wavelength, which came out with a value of -1.1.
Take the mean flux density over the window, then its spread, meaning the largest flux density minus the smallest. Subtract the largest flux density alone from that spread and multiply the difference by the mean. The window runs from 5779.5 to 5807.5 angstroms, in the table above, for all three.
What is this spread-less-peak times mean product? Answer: -19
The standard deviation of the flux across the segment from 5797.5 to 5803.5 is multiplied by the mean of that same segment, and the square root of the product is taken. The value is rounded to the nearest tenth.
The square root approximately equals 1.0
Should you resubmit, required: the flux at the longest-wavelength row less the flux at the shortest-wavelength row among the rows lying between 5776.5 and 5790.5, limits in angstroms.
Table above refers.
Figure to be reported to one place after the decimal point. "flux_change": 0.8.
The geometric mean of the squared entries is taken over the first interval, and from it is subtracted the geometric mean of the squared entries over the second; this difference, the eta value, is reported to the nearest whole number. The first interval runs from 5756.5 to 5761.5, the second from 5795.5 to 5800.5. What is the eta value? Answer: -15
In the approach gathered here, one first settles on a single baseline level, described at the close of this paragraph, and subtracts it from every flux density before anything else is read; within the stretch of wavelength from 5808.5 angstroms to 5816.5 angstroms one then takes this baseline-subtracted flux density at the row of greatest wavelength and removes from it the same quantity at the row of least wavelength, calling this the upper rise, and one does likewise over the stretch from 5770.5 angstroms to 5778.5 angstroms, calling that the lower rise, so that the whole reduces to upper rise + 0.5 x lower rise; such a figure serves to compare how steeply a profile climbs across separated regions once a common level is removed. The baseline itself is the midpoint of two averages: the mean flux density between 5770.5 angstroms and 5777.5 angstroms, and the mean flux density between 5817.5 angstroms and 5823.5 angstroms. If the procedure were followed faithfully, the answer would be -1.2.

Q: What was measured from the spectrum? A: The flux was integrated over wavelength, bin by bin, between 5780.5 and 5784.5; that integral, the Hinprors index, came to 22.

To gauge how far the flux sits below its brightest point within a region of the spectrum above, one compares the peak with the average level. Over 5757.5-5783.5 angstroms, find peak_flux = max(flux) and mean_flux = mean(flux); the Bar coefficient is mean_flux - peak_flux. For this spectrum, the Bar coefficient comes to -1.6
